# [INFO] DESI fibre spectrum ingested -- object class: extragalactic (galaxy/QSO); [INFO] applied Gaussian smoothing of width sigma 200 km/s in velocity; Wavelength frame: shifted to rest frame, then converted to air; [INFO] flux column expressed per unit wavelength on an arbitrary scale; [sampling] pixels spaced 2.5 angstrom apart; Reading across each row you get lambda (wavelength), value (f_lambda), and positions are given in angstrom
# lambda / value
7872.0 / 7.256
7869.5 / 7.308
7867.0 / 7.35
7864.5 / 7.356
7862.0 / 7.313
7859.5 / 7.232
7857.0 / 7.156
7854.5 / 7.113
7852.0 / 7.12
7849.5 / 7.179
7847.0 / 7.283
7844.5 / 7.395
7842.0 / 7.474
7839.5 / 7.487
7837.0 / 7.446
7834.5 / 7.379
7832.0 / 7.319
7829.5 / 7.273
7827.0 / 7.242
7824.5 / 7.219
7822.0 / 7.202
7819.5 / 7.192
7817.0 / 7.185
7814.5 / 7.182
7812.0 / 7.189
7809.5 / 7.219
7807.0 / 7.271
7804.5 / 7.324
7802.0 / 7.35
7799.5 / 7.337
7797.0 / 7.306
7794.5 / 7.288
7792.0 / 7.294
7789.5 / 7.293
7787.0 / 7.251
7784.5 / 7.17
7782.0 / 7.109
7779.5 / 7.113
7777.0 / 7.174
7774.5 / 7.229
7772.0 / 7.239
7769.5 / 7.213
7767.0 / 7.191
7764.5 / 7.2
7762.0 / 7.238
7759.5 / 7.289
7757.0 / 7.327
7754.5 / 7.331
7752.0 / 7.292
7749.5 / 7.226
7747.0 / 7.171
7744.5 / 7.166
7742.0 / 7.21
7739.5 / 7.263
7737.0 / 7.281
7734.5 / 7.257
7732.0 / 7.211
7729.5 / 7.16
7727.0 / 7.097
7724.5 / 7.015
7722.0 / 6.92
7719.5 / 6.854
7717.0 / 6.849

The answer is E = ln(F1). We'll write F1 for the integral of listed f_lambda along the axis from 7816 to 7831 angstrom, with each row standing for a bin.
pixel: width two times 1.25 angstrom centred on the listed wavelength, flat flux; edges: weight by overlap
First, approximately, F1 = 108.3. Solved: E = 4.69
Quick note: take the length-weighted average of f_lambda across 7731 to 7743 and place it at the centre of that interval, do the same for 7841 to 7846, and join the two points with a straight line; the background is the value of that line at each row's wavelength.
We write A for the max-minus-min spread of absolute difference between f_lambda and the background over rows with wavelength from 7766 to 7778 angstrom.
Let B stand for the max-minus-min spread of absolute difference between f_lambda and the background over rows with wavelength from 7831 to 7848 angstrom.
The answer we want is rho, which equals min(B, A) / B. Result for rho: 0.63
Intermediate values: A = 0.073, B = 0.12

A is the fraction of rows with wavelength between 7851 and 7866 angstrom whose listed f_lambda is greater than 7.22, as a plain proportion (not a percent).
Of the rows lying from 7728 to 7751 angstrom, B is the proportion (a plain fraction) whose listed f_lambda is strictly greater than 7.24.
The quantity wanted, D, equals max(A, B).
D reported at 0.50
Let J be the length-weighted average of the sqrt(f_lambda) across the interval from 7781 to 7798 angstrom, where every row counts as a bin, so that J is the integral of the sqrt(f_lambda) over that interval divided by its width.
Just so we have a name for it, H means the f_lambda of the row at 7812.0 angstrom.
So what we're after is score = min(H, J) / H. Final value 0.374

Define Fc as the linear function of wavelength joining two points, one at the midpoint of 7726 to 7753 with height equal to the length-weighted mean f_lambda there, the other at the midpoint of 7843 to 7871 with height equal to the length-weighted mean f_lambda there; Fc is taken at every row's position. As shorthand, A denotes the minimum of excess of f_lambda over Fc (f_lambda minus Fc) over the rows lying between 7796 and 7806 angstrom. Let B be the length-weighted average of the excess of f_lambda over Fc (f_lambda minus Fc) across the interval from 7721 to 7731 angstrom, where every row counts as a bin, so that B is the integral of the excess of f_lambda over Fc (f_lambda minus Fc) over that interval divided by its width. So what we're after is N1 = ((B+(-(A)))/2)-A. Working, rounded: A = 0.07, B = -0.15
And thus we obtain -0.18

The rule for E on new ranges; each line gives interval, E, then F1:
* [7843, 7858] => 4.68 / 108.2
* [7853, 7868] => 4.69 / 108.7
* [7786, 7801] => 4.70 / 109.4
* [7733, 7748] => 4.69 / 108.4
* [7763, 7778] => 4.68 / 108.1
